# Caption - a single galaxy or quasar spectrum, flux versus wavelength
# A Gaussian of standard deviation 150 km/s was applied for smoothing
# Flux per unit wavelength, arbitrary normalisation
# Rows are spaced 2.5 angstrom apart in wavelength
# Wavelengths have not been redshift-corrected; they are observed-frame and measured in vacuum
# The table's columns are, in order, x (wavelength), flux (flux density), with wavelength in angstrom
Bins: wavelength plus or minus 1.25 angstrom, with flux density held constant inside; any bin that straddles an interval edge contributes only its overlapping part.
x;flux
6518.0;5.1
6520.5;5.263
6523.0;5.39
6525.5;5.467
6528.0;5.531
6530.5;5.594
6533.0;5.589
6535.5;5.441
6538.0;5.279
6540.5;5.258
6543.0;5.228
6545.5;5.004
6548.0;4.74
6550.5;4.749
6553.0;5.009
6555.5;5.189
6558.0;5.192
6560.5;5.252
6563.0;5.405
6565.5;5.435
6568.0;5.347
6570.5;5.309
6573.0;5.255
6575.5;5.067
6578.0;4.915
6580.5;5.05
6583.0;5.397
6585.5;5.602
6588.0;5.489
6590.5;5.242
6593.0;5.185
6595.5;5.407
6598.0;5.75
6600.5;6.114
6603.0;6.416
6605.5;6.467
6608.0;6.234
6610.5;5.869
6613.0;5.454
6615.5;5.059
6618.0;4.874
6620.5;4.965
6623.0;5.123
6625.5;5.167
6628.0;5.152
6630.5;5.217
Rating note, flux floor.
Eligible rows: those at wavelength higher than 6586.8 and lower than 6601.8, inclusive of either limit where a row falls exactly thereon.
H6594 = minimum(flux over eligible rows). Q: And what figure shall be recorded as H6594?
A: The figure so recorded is 5.185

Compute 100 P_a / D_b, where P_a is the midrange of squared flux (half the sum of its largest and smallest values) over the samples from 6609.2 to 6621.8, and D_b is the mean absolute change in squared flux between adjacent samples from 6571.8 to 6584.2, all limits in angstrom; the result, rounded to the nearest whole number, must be 1381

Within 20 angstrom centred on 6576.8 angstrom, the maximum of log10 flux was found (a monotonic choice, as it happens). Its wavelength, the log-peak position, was 6585.5 angstrom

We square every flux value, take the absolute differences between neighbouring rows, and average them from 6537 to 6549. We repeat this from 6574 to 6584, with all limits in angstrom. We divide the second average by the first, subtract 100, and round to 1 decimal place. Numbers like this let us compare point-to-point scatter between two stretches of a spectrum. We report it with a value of -98.4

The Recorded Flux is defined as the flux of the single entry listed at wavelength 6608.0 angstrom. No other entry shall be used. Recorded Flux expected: 6.234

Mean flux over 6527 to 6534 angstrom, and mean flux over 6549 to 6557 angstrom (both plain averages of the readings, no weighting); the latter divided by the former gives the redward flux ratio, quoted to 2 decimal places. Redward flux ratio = 0.89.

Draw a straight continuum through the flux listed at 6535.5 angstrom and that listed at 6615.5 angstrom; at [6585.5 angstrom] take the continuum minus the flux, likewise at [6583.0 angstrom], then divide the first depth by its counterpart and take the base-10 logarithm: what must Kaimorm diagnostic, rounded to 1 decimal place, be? 0.3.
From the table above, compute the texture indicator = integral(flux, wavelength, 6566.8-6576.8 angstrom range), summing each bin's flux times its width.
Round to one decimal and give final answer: 52.4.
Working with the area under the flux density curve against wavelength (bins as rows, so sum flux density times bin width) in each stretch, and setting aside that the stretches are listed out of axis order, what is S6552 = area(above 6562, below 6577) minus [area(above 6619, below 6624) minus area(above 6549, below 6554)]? 79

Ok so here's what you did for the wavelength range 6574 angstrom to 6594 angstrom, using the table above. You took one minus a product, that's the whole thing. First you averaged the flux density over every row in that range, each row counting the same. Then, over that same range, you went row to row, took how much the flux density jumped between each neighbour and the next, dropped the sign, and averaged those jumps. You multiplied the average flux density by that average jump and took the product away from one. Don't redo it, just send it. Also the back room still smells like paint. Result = 0.1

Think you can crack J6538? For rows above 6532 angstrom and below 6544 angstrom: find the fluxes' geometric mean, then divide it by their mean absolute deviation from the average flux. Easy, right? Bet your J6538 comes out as 43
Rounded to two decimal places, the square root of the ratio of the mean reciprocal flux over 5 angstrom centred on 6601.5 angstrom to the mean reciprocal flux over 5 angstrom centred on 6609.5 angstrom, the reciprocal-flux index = 0.98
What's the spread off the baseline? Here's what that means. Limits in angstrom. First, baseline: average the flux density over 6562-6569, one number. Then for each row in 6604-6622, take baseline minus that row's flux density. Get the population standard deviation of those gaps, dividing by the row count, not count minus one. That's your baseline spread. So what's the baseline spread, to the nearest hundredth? 0.59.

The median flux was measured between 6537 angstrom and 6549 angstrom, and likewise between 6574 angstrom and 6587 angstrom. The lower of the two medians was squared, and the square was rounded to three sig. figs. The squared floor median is 25.7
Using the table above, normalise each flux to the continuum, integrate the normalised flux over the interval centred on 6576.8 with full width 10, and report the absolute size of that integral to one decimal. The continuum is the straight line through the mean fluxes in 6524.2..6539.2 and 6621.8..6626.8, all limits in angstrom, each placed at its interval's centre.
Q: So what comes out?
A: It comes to 9.5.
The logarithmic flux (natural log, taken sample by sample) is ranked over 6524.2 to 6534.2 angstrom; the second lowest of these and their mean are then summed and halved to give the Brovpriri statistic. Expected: 1.71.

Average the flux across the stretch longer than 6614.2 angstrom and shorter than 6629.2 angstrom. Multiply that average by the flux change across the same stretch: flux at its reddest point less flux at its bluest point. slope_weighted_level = 0.5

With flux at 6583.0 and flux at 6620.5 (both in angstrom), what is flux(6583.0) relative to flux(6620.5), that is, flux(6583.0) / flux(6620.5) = 1.09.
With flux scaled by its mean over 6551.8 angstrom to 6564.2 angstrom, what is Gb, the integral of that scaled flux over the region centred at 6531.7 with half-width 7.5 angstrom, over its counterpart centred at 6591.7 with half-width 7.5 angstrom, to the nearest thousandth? 1.007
